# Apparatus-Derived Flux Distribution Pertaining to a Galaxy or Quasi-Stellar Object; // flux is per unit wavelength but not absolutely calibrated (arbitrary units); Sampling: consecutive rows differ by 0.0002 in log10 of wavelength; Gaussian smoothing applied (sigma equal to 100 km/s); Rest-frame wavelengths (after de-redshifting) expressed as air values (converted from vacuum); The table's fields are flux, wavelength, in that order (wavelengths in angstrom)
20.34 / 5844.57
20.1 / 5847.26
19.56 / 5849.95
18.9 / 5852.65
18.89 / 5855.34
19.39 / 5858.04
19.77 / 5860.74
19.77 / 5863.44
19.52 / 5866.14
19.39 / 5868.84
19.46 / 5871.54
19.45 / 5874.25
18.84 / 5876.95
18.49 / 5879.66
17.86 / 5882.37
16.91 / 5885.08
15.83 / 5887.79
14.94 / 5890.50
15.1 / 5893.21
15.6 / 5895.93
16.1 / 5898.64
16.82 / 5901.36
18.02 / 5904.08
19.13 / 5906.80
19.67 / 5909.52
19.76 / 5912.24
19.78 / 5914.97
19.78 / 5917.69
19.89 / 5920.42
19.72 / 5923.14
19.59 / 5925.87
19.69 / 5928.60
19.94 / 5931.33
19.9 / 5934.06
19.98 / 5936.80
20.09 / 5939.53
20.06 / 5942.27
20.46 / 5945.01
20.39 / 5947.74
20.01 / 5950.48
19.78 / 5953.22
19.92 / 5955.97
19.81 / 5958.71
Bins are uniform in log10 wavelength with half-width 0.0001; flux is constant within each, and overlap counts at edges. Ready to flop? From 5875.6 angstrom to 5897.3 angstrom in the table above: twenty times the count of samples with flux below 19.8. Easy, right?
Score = 160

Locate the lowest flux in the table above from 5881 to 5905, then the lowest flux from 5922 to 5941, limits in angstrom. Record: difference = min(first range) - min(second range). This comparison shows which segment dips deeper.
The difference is -5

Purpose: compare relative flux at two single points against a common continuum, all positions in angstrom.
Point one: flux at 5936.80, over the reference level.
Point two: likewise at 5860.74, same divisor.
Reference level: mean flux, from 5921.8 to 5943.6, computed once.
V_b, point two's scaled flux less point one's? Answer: -0.011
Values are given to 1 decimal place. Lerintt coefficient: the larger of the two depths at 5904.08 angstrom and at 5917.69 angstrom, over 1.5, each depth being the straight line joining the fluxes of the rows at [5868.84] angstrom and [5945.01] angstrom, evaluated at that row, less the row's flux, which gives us 1.2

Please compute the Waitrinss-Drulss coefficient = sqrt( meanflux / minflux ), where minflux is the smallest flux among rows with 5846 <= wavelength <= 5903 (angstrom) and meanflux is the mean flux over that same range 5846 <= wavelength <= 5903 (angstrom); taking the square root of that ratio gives 1.10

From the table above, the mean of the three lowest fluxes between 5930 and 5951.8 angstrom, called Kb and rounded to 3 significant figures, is 19.9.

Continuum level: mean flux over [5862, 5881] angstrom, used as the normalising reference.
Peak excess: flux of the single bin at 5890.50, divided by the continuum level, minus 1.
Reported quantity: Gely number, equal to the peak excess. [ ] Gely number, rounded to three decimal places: -0.225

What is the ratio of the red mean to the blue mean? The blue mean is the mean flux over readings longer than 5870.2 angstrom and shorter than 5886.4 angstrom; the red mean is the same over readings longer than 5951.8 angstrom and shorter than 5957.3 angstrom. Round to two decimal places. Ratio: 1.07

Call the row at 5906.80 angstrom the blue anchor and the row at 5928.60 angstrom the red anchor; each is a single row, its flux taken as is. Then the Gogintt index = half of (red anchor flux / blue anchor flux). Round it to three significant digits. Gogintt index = 0.515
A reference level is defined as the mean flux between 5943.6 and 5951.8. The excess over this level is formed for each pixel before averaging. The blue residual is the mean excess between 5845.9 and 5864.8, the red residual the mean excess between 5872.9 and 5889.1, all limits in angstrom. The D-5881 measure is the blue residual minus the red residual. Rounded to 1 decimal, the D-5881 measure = 1.6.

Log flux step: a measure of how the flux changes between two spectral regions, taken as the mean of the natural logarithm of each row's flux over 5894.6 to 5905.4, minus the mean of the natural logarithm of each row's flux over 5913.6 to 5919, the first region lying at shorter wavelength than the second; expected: -0.17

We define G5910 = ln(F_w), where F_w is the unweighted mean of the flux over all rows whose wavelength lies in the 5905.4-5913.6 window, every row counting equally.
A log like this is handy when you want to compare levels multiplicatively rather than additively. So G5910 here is 2.97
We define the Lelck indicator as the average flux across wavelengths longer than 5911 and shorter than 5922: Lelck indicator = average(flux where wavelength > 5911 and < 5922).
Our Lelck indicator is 19.8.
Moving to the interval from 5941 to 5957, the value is 20.1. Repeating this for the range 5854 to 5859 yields 19.1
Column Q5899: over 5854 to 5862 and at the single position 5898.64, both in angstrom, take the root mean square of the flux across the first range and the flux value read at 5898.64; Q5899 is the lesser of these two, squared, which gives 259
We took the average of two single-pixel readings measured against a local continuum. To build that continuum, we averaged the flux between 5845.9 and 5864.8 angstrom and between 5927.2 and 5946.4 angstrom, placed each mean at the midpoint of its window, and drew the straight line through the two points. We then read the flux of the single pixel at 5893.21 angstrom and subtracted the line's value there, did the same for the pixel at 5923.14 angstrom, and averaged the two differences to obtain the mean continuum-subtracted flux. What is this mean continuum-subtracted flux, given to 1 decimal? -2.4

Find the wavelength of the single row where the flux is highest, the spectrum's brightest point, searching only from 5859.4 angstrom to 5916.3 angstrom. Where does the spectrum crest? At 5914.97 angstrom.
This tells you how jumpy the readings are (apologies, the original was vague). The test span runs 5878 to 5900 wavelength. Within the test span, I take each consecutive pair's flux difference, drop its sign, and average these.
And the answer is 0.67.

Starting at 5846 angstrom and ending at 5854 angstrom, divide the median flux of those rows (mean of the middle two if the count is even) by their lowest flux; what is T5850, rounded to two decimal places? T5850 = 1.03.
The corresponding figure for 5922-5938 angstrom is 1.01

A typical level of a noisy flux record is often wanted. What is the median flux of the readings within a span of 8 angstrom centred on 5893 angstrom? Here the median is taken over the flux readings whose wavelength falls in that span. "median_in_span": 15.1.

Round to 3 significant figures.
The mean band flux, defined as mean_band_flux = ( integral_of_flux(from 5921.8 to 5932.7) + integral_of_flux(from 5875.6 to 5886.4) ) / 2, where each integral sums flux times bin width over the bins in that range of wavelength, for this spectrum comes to 205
